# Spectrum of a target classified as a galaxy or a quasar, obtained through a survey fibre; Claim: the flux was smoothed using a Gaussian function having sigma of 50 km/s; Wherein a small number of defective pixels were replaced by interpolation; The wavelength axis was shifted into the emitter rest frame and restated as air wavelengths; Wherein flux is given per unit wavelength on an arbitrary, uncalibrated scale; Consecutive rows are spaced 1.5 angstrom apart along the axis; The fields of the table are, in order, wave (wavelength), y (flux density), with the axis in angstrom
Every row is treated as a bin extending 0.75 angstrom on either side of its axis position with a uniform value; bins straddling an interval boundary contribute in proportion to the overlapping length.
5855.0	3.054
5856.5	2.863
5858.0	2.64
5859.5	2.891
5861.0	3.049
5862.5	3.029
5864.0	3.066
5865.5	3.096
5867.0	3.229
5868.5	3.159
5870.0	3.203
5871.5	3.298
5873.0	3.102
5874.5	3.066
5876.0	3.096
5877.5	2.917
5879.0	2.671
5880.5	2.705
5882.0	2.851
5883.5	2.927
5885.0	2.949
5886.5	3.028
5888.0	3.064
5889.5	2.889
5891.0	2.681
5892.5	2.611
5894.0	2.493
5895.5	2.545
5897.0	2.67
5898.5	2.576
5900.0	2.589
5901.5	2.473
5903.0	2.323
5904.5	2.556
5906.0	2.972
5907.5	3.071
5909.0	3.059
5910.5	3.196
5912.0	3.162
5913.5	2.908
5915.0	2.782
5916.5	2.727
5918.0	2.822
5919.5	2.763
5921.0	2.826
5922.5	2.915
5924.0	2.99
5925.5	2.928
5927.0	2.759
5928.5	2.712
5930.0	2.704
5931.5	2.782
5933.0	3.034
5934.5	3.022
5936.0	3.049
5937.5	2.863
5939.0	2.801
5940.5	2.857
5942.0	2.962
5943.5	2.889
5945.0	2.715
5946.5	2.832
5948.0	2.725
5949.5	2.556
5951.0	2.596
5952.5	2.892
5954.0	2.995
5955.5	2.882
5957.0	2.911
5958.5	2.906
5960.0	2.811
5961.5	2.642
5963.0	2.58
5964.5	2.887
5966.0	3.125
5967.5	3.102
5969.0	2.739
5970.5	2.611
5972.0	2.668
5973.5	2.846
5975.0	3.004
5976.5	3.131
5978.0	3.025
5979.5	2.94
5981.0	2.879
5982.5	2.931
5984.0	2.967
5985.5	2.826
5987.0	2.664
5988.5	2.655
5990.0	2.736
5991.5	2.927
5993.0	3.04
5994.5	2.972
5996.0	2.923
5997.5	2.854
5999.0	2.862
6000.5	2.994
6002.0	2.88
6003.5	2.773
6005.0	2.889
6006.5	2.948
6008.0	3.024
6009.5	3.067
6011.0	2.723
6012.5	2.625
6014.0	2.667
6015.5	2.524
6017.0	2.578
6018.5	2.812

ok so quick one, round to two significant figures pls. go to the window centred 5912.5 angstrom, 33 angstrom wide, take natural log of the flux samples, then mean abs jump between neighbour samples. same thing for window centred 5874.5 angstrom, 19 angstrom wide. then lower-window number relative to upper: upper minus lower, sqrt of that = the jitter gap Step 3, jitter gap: 0.074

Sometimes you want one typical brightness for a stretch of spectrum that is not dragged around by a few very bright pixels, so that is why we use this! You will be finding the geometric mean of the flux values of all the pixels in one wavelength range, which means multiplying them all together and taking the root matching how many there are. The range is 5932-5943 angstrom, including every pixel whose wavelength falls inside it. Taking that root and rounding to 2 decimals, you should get 2.94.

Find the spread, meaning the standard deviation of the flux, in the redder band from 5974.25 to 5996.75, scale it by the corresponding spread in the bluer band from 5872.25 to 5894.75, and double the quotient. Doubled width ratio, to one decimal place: 1.4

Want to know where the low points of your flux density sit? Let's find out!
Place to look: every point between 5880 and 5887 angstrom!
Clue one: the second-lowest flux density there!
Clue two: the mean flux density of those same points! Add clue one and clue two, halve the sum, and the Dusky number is 2.87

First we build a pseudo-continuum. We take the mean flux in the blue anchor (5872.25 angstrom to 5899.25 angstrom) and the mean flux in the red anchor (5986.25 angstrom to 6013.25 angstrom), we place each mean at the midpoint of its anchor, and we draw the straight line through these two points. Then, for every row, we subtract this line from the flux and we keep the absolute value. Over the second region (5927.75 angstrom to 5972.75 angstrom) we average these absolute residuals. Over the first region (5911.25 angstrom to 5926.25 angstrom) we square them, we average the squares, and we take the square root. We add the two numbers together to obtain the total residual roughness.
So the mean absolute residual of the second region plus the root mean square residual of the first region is 0.26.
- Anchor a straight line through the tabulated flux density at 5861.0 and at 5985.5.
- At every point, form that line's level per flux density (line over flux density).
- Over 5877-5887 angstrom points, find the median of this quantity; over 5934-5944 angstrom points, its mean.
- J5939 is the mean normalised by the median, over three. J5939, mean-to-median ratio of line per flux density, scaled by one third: 0.321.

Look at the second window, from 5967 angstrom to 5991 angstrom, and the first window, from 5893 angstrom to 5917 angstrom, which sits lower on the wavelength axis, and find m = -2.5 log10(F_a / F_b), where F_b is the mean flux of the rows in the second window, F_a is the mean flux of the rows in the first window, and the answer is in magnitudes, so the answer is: 0.039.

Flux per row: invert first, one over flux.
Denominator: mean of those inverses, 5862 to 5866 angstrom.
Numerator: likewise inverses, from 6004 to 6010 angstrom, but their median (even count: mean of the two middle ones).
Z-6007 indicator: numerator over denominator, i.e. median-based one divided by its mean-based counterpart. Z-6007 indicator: 1.03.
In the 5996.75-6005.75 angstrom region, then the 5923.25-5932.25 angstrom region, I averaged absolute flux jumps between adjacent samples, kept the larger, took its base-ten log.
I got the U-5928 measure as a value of -1.02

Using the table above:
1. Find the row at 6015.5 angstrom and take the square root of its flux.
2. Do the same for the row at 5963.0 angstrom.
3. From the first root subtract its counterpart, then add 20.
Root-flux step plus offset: 20.0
